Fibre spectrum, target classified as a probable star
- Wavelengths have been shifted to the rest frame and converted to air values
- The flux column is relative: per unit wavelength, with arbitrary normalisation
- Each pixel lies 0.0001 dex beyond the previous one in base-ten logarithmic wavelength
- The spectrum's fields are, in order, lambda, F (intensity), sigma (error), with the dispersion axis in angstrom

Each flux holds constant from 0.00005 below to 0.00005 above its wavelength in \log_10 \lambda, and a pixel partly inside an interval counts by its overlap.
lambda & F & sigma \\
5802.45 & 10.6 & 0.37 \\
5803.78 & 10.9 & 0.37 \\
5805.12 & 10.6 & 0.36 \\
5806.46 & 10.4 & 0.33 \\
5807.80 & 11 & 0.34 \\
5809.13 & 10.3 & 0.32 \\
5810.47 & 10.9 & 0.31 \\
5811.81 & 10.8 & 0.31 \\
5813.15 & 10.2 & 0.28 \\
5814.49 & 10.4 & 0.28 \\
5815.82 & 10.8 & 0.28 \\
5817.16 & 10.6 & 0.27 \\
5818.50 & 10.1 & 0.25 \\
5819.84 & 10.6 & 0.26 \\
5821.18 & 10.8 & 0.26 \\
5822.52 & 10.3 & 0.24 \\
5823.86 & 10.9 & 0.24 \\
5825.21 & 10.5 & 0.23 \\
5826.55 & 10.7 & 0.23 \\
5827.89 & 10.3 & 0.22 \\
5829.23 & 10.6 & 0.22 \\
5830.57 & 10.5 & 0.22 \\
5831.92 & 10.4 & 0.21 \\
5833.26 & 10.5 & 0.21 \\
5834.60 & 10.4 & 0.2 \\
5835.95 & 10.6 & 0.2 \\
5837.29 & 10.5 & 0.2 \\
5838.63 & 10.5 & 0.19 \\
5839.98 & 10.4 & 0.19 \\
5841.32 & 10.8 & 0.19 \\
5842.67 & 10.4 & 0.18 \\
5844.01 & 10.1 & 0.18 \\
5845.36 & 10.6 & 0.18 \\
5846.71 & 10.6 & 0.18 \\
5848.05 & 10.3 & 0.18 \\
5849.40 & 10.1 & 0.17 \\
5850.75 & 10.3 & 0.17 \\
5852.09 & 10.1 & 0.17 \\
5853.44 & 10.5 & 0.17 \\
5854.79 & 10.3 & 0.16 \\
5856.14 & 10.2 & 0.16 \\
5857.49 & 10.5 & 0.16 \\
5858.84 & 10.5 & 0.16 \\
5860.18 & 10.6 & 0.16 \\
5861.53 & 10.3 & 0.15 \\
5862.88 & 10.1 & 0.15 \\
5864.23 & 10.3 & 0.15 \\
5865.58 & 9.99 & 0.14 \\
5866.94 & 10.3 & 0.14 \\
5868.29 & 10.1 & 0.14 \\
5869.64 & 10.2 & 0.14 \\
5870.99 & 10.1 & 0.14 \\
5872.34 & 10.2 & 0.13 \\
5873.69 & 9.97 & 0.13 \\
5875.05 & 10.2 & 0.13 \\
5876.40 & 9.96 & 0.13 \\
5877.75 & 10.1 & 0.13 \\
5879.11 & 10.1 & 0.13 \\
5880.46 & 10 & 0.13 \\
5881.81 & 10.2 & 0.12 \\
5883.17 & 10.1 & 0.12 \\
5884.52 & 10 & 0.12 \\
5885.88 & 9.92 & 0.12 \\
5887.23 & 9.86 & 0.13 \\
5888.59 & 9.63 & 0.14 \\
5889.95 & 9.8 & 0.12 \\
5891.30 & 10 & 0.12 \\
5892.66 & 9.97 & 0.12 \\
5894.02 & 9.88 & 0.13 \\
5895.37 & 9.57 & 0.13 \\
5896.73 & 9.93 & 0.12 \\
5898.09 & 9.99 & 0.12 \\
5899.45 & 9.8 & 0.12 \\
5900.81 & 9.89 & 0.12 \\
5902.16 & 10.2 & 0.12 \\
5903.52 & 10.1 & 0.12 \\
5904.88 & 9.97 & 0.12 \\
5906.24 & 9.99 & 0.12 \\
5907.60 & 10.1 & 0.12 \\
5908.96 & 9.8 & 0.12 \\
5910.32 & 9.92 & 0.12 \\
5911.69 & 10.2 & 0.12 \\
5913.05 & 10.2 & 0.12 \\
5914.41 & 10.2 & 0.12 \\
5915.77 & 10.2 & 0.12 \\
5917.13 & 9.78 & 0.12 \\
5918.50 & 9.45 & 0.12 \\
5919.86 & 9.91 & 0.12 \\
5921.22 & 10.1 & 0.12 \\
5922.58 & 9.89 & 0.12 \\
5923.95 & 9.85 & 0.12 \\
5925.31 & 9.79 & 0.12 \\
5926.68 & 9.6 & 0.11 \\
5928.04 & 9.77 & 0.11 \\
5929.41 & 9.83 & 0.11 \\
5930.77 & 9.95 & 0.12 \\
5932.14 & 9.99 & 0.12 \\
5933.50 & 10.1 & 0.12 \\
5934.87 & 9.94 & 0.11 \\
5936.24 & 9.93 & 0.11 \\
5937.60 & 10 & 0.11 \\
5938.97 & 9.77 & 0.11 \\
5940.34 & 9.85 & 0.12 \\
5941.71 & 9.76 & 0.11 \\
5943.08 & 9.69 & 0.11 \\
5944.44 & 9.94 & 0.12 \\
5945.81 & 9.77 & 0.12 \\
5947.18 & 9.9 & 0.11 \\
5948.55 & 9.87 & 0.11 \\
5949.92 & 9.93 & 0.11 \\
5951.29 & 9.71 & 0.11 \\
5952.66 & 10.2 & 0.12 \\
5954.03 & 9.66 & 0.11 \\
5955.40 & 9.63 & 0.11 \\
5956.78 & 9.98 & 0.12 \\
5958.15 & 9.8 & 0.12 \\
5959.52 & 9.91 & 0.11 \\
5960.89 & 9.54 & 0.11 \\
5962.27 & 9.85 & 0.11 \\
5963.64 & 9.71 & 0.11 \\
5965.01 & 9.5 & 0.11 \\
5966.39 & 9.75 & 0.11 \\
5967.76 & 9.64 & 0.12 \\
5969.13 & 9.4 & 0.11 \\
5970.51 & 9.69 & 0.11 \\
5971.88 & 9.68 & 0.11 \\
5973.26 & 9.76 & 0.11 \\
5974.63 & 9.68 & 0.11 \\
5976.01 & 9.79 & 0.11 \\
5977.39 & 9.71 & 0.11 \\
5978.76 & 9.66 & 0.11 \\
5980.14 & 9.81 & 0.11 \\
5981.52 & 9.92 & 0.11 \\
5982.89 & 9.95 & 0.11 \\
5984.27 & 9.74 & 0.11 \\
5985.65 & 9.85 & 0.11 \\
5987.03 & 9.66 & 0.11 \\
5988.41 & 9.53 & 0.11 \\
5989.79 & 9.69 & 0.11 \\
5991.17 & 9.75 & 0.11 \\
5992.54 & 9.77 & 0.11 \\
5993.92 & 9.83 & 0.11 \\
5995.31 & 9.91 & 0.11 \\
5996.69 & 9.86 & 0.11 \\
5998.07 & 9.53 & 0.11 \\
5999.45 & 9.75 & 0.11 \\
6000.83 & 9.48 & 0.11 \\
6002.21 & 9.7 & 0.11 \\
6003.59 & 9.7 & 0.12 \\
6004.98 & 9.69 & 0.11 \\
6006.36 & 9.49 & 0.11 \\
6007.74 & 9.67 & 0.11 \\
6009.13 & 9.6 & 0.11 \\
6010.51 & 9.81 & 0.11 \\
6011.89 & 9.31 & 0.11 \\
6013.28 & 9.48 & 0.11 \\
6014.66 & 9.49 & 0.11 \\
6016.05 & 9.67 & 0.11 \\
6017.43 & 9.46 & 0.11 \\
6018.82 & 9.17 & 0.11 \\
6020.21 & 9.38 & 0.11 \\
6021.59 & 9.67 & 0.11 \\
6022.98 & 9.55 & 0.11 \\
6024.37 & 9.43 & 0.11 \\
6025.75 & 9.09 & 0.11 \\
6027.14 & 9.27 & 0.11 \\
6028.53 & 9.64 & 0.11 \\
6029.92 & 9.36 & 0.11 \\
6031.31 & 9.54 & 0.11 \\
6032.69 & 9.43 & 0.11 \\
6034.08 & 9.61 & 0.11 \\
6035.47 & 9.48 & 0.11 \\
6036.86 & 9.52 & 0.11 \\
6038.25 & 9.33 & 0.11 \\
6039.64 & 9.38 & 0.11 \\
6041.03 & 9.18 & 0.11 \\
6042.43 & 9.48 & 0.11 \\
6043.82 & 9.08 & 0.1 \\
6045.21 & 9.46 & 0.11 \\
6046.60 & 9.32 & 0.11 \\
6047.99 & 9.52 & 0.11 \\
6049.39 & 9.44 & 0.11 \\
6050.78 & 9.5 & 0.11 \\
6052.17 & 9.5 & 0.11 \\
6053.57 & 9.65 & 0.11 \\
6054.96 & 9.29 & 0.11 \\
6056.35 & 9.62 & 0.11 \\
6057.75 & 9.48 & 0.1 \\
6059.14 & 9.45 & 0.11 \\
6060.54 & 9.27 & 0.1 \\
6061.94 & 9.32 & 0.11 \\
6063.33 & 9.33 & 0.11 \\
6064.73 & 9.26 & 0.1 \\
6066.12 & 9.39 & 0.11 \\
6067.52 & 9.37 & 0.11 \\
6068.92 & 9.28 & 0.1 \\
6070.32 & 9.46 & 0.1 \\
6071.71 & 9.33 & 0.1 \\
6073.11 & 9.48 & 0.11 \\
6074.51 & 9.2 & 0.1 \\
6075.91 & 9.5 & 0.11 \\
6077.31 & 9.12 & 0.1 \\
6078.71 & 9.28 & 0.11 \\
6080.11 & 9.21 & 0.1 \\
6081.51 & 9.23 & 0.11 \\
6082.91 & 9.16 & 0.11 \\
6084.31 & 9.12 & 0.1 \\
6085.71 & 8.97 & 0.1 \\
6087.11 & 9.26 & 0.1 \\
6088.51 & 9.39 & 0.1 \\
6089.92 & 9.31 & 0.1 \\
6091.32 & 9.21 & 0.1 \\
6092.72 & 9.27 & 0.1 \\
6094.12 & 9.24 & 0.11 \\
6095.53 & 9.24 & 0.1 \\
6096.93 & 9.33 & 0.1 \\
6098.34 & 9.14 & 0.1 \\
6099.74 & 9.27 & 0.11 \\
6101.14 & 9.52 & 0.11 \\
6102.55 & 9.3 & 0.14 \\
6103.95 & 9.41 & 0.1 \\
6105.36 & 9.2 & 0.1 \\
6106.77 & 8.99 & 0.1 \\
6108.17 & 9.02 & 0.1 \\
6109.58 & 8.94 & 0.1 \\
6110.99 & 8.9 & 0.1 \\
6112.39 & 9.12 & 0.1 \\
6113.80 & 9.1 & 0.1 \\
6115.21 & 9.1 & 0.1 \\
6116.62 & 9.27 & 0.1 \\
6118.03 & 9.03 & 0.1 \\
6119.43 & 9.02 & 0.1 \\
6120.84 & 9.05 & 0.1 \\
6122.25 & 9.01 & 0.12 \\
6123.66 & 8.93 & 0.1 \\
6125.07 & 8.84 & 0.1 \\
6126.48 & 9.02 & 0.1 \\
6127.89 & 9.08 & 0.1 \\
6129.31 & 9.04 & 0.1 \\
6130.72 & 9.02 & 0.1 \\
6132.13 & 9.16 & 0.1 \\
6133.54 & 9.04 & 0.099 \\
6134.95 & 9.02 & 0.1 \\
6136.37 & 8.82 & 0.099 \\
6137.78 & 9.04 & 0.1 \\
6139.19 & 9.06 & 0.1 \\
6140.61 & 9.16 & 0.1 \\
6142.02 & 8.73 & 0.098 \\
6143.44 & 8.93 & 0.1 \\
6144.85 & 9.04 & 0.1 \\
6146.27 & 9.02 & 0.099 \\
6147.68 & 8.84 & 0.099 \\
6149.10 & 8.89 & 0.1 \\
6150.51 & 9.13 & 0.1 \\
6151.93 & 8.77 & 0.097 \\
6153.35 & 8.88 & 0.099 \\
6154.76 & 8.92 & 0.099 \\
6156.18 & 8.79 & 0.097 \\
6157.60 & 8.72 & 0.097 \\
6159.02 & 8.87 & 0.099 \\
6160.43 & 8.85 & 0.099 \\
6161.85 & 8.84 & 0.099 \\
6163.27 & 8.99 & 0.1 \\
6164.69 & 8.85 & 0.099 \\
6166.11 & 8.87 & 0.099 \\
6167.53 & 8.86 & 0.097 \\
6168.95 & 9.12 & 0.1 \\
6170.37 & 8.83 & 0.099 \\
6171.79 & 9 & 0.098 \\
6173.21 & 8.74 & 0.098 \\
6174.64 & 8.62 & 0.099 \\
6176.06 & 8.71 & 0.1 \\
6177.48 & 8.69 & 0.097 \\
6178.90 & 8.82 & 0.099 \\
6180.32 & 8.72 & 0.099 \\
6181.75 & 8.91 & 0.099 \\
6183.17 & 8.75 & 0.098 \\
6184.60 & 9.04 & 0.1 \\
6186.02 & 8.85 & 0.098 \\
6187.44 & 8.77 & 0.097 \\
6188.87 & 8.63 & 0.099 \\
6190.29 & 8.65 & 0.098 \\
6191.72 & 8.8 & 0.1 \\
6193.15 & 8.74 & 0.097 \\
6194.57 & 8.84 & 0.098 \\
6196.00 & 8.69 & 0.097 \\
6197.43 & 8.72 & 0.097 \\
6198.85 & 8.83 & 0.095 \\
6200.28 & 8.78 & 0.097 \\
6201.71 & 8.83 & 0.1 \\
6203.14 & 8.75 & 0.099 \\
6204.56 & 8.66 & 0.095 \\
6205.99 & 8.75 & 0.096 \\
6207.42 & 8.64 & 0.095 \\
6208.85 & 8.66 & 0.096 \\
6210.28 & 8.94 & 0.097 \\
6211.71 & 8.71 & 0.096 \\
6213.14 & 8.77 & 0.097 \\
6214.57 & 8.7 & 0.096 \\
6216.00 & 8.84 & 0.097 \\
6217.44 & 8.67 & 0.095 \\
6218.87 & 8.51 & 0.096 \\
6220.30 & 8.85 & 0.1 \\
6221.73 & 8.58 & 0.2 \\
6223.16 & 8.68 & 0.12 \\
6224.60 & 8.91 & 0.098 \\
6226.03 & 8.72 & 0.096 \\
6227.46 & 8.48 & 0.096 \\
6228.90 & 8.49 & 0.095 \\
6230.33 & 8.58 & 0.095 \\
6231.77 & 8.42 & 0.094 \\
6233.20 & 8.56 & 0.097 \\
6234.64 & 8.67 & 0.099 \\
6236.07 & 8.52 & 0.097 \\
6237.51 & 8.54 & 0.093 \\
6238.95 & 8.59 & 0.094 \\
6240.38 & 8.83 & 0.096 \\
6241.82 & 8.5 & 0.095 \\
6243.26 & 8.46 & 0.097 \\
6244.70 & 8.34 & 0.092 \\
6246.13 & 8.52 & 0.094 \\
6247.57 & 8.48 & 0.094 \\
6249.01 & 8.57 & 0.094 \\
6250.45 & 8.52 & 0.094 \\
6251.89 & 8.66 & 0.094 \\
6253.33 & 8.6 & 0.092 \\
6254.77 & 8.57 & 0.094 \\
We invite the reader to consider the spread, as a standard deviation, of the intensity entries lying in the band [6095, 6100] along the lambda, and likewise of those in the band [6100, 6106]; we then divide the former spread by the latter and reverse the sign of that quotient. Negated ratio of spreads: -0.57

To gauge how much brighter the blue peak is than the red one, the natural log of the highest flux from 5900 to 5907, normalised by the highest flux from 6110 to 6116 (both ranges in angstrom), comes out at 0.11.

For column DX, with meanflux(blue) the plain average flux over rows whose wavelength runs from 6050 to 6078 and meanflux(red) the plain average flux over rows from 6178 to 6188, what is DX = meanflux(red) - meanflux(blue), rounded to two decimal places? -0.55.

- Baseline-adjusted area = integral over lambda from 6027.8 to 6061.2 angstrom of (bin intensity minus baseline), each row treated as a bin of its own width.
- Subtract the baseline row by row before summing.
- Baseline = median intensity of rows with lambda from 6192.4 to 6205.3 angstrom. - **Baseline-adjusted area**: 23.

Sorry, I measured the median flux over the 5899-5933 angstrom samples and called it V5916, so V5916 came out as 9.9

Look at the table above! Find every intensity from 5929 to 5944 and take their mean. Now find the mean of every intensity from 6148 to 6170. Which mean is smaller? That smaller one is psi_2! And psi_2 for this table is 8.9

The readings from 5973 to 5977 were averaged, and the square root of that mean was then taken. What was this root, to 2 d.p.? 3.12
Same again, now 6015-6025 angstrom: 3.08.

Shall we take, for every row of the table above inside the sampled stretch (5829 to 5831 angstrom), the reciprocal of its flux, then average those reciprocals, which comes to 0.095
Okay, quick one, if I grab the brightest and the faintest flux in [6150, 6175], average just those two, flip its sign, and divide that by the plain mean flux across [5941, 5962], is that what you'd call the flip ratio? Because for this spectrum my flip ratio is -0.904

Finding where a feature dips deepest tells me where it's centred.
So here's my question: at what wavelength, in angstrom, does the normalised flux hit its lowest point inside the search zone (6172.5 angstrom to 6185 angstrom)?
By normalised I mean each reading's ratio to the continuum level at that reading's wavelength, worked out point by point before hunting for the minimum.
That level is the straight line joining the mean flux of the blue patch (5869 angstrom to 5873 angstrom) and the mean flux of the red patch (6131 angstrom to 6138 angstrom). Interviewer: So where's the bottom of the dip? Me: 6174.64 angstrom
